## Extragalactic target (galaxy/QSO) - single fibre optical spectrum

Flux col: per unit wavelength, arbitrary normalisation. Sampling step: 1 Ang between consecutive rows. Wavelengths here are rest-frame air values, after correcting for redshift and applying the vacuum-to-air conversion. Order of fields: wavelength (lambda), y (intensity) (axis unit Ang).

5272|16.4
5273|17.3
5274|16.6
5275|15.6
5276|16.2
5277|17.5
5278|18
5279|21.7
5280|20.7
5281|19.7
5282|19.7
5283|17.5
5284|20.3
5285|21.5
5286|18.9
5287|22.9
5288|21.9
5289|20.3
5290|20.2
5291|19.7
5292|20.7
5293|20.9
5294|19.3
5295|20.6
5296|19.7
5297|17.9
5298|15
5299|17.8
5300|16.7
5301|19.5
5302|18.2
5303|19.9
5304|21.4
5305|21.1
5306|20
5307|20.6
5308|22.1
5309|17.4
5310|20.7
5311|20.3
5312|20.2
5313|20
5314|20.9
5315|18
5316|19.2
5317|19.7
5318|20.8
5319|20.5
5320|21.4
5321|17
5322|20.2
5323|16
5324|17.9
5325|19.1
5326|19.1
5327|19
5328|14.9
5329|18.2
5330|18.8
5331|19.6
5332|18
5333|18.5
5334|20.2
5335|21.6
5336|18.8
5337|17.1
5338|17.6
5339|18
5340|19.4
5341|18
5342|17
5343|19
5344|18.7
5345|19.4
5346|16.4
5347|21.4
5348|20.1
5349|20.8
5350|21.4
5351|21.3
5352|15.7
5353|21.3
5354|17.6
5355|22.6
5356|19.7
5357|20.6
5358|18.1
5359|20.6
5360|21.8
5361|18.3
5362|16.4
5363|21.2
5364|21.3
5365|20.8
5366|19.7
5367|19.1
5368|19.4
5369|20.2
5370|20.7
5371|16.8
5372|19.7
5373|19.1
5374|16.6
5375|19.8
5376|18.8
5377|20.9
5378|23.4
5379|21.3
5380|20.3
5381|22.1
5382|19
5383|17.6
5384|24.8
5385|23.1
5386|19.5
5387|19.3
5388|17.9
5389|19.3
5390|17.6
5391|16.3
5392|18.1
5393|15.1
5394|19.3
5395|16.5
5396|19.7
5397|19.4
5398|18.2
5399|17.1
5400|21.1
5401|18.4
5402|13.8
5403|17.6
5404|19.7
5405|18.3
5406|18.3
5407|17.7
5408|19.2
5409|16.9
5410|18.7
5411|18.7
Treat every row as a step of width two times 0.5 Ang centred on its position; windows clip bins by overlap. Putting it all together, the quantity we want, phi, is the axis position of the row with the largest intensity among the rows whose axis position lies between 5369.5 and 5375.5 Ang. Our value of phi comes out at 5370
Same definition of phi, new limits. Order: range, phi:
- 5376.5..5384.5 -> 5384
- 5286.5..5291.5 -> 5287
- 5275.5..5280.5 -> 5279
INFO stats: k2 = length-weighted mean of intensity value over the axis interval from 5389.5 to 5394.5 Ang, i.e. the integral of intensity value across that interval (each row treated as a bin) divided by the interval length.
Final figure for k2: 17.3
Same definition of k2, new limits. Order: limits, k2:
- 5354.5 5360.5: 20.6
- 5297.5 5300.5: 16.5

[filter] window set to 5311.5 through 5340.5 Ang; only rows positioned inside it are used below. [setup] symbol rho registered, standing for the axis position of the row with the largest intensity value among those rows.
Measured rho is 5335 Ang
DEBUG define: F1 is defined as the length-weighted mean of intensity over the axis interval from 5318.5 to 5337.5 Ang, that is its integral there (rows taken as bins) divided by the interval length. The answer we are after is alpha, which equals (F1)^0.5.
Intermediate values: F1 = 18.7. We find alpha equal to 4.33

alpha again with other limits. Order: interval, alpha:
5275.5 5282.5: 4.37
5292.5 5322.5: 4.42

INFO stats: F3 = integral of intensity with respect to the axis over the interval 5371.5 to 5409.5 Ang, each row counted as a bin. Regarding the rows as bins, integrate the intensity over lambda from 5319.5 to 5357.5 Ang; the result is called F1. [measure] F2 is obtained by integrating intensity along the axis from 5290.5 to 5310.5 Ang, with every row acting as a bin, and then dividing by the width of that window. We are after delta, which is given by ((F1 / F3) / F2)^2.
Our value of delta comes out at 0.003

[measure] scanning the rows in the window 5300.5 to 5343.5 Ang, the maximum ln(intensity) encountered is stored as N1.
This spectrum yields 3.10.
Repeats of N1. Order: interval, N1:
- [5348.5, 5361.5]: 3.12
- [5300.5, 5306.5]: 3.06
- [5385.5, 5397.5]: 2.98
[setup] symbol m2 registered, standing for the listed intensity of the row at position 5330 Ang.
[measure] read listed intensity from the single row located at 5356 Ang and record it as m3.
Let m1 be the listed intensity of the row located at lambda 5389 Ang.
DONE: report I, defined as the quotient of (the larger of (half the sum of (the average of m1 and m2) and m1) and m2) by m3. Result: 0.97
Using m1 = 19.3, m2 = 18.8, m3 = 19.7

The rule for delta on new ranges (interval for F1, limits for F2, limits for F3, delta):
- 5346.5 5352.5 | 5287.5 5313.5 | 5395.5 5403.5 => 0.002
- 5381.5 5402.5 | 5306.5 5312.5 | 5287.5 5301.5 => 0.005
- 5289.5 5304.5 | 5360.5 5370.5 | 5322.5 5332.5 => 0.007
